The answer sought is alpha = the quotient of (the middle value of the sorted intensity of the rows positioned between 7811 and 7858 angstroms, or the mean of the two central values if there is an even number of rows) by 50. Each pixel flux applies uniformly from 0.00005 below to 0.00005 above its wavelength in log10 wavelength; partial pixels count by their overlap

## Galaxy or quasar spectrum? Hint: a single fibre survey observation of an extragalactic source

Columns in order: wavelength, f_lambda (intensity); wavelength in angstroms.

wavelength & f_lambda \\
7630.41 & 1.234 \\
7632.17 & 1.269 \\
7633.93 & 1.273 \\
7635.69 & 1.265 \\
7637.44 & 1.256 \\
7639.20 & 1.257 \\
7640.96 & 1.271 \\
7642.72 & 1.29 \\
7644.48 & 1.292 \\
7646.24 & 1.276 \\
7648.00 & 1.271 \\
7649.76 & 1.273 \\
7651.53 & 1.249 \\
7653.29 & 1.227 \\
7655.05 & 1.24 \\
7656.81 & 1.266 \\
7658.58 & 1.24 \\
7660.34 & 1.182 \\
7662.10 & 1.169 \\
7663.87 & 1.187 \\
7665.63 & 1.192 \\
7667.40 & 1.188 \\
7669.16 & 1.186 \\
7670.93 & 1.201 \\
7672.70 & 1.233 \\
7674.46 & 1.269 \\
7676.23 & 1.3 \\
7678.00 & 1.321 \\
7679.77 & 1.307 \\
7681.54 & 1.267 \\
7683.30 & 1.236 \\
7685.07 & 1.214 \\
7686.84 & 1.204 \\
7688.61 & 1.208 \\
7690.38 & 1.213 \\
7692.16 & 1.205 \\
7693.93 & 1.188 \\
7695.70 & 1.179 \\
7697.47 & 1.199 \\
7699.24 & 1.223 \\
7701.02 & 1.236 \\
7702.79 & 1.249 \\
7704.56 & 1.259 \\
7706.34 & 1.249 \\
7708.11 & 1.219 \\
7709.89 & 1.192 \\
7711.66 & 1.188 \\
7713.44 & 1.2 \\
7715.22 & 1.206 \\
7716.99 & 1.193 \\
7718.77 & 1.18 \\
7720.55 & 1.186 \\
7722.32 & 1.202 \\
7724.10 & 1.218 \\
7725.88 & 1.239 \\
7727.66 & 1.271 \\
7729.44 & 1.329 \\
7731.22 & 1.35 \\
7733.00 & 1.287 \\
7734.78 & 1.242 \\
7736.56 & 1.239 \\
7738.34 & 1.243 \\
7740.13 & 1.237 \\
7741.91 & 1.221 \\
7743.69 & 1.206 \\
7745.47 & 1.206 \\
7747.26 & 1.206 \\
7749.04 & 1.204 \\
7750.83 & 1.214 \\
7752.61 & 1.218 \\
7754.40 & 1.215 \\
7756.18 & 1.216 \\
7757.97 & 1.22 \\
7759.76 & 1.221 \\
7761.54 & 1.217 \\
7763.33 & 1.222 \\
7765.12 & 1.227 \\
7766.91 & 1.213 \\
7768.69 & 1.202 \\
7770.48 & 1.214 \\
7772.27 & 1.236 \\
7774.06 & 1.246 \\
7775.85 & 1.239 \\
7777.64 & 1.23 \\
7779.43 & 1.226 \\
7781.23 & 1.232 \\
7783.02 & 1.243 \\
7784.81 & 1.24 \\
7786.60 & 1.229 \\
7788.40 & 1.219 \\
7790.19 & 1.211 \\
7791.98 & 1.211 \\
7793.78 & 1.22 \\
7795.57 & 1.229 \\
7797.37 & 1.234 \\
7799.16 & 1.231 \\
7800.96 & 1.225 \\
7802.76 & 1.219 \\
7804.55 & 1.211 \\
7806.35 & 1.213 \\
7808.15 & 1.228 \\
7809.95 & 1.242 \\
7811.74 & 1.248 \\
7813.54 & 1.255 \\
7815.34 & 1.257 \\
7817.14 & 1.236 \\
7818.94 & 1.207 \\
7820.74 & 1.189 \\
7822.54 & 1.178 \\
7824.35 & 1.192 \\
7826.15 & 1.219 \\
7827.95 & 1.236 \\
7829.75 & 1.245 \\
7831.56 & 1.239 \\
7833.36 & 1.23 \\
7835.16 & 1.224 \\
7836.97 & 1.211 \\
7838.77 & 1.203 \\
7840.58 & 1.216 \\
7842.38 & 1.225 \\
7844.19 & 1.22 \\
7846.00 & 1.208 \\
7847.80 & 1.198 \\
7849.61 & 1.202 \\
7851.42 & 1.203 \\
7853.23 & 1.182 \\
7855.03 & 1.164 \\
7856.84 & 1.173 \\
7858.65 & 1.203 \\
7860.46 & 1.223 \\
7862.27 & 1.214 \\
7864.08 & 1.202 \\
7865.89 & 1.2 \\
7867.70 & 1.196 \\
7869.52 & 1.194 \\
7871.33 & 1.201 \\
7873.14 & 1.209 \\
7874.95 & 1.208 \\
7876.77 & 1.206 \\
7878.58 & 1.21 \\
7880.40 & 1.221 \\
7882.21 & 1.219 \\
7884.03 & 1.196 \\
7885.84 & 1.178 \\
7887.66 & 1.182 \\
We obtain 0.0243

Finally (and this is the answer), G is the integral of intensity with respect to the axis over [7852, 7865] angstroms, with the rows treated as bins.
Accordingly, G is 15.5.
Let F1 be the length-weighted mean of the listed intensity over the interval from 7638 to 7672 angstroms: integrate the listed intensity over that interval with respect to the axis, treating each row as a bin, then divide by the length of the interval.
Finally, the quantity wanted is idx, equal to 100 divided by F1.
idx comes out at 81.0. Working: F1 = 1.23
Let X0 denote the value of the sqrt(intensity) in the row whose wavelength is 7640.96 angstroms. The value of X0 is 1.13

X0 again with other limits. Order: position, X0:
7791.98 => 1.10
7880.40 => 1.10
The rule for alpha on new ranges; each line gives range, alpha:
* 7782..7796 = 0.0245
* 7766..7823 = 0.0246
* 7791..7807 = 0.0244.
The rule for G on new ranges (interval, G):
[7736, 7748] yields 14.7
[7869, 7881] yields 14.5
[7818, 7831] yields 15.7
